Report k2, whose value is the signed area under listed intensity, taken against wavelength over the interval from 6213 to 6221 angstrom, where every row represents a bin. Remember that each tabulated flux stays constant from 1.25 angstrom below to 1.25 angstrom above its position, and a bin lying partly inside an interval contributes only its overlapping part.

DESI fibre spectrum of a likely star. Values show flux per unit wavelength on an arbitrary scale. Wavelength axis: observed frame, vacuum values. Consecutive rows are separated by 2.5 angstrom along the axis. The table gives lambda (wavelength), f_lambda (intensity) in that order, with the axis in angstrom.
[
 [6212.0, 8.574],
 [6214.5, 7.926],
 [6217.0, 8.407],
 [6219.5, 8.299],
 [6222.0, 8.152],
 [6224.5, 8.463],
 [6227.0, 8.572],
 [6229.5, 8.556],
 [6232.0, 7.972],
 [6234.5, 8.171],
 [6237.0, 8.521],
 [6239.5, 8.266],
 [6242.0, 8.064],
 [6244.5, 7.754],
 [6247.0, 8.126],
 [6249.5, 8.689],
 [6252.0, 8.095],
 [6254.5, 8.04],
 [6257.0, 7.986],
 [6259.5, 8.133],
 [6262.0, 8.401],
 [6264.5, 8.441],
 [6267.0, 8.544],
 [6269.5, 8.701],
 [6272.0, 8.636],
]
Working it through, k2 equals 66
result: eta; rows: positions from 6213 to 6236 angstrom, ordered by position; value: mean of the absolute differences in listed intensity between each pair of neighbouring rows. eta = 0.24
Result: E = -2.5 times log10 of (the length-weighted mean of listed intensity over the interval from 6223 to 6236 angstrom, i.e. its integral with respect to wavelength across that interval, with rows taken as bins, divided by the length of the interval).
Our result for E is -2.30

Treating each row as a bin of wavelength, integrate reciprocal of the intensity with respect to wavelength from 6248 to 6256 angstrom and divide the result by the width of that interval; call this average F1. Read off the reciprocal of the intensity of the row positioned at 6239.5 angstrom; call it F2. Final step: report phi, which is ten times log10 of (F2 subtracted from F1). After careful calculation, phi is -36.6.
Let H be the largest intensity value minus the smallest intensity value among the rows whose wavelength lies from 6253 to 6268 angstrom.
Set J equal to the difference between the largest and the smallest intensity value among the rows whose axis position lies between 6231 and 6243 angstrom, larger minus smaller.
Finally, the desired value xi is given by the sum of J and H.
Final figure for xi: 1.1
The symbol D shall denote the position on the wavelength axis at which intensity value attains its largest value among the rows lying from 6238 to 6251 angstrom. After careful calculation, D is 6249.5 angstrom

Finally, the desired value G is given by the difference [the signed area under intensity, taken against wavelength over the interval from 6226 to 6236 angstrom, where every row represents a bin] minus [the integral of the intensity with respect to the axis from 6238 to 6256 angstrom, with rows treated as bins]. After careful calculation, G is -64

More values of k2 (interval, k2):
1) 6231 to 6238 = 58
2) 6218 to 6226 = 67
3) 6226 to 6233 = 59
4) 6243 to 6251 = 65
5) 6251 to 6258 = 56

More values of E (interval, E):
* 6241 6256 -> -2.27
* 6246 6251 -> -2.31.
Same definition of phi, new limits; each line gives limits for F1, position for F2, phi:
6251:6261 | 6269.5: -20.5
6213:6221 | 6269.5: -21.7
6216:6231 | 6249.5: -24.0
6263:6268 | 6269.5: -25.3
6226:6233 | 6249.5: -23.5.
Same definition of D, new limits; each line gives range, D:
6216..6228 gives 6227.0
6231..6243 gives 6237.0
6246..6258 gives 6249.5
